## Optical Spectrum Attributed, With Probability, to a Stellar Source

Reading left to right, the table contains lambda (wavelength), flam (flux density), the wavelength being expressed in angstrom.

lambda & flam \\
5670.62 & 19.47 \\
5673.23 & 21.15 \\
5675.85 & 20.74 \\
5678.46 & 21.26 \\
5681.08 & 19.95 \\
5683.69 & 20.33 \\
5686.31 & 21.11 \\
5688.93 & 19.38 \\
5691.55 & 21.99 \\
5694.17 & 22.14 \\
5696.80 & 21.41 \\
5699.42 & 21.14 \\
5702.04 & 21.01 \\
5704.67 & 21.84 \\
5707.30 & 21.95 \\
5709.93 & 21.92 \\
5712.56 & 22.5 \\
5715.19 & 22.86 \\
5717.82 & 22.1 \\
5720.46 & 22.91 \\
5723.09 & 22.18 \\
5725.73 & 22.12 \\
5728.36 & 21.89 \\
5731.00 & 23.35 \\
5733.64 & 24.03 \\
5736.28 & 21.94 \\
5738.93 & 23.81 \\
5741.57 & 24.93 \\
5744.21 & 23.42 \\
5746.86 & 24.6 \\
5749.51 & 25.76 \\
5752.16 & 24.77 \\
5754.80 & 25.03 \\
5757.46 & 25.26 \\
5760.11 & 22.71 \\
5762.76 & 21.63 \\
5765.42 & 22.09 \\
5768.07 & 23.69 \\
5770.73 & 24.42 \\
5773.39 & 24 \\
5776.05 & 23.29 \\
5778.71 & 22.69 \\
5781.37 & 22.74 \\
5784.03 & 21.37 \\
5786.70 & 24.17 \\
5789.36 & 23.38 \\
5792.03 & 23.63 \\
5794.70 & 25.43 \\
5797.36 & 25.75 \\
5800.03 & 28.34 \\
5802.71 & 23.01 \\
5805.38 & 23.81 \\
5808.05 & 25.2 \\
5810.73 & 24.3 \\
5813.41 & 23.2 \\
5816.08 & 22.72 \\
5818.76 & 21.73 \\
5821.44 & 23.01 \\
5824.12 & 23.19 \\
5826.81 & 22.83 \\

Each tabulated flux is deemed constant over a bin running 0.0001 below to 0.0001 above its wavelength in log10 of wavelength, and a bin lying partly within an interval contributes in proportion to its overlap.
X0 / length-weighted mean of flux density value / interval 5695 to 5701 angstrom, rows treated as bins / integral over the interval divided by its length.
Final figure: 21.3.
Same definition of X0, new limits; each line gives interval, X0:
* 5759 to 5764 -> 22.2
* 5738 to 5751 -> 24.5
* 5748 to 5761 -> 24.8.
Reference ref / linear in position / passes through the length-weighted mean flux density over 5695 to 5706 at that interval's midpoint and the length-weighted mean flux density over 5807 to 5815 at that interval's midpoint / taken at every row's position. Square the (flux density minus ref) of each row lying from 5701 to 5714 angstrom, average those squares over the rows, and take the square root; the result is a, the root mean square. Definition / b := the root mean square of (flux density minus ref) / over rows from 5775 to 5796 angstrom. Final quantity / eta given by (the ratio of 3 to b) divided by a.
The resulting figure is 5.9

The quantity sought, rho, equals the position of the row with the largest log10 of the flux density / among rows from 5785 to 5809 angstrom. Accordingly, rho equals 5800.03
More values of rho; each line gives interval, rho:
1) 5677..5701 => 5694.17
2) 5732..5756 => 5749.51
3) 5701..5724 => 5720.46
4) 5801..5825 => 5808.05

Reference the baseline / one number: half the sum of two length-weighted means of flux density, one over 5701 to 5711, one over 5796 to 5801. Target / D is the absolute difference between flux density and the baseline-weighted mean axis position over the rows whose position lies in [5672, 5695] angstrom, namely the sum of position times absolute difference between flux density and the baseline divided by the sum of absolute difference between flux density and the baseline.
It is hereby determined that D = 5683.3 angstrom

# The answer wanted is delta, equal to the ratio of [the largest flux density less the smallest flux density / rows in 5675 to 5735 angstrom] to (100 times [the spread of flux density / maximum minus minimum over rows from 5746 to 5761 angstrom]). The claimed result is 0.0152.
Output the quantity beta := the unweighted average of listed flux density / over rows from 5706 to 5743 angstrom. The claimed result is 22.7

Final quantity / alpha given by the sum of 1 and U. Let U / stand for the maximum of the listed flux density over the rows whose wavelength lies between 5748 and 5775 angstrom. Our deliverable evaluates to 27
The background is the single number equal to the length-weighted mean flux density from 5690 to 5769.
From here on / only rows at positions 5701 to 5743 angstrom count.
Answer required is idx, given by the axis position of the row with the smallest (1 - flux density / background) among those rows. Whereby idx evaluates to 5741.57 angstrom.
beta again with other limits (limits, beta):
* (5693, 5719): 21.9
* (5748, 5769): 23.9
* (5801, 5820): 23.4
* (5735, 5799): 23.8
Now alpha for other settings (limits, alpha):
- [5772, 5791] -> 25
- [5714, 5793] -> 27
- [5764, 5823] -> 29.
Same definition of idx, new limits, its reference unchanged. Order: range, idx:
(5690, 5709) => 5694.17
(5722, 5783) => 5749.51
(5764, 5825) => 5800.03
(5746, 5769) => 5749.51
